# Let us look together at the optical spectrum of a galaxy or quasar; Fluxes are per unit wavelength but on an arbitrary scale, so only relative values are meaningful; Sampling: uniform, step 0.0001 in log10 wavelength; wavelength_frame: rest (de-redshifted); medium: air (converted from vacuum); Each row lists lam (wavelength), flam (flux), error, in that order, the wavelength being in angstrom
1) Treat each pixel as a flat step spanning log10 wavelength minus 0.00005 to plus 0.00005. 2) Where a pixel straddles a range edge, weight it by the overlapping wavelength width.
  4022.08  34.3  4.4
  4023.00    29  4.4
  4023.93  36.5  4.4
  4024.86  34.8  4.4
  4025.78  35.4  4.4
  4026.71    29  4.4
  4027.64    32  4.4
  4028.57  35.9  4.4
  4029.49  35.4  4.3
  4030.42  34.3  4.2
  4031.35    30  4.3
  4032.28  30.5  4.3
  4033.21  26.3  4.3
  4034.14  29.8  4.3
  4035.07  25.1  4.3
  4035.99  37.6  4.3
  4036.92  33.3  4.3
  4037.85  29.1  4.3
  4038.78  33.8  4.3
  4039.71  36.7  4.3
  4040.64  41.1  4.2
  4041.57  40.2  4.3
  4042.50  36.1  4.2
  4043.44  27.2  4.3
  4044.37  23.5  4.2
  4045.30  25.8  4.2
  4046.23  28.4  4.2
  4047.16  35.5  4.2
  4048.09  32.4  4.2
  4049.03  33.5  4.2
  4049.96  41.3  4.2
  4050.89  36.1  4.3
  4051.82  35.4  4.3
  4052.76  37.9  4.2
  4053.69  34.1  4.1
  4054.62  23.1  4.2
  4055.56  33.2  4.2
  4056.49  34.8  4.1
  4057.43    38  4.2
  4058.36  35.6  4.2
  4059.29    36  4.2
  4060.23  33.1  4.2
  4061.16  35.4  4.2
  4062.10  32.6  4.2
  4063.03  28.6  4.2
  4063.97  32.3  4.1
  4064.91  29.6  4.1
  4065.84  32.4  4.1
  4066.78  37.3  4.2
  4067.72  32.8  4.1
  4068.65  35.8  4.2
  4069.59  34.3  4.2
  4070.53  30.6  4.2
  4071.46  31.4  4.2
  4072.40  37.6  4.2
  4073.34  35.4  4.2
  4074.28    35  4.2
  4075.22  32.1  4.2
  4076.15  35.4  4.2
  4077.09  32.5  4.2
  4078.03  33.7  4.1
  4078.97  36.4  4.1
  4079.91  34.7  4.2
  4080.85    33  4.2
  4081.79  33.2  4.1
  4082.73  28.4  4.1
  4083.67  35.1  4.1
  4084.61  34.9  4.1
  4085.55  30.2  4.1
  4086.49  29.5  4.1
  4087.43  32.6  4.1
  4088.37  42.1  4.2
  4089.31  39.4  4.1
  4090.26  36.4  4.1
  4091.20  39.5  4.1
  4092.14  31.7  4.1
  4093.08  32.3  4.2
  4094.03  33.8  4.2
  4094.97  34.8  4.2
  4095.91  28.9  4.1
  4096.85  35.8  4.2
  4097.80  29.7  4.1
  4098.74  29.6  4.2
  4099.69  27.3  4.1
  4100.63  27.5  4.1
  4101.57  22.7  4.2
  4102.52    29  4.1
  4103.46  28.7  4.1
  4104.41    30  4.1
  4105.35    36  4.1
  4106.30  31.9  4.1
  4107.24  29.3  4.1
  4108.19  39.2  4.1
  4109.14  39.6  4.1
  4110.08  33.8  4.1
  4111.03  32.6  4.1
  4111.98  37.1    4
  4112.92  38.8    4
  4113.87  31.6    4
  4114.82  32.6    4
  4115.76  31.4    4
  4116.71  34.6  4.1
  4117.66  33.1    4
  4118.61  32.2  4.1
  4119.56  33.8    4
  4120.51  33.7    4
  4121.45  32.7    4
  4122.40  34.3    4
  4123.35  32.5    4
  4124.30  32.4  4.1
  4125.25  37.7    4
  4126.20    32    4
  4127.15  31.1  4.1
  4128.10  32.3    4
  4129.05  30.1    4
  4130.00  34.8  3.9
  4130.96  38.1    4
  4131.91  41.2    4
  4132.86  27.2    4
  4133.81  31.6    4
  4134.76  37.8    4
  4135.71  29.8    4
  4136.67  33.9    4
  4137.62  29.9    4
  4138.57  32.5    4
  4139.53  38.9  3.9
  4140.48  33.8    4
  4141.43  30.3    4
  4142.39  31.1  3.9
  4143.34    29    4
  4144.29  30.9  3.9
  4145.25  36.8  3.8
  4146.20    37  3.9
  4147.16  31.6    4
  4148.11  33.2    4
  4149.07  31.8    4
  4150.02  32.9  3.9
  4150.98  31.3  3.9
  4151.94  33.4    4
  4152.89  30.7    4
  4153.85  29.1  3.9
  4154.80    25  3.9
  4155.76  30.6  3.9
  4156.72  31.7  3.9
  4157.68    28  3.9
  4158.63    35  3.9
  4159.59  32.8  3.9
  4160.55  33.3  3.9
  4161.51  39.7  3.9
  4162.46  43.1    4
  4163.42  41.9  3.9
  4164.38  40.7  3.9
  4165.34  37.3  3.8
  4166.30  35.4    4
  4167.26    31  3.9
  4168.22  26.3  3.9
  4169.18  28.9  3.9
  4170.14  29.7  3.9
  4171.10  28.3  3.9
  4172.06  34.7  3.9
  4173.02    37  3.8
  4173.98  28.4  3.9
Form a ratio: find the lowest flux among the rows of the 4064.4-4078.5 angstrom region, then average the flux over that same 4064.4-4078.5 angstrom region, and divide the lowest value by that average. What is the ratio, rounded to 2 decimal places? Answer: 0.88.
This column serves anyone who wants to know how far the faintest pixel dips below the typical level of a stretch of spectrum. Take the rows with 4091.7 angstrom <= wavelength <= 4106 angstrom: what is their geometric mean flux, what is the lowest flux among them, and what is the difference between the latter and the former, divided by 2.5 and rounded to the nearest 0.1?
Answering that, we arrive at -3.0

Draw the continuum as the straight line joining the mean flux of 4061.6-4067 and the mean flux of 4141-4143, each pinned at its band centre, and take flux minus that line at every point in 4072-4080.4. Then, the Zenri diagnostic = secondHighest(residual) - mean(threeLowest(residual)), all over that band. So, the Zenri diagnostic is 4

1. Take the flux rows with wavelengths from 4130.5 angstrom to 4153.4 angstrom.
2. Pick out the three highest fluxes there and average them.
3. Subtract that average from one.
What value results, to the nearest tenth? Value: -38.4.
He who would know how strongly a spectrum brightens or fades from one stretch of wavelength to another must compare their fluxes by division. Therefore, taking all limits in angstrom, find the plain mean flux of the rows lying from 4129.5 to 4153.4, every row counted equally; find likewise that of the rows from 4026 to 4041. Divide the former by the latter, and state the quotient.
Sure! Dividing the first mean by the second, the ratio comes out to 1.02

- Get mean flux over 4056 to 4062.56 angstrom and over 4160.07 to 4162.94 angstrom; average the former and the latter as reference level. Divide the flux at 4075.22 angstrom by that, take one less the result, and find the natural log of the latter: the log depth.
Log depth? -2.0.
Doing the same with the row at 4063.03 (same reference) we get -1.5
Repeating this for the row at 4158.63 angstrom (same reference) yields -3.0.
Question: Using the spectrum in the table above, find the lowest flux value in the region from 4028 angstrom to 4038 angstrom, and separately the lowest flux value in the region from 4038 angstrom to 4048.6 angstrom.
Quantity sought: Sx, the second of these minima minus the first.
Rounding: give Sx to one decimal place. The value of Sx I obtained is -1.6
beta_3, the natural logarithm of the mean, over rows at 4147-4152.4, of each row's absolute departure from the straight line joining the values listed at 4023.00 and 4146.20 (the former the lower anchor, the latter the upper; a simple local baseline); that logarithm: 1.6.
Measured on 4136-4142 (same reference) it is 1.4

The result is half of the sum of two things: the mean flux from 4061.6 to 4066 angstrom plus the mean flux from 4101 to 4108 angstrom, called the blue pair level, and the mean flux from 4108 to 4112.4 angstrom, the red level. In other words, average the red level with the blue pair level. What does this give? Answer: 48.6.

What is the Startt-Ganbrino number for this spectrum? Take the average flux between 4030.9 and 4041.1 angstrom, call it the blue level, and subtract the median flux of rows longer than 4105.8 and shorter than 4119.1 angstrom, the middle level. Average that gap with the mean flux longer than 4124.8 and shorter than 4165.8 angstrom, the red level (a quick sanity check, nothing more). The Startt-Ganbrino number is 16.4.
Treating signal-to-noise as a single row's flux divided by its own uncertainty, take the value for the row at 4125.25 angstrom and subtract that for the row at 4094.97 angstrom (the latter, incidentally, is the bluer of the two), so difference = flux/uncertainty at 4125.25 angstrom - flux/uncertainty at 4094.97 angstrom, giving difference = 1.1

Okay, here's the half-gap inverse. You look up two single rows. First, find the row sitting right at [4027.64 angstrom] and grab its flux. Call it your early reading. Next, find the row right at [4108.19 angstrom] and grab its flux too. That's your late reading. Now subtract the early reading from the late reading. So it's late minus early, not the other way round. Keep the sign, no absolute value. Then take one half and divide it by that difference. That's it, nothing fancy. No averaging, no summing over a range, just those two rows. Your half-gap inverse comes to 0.07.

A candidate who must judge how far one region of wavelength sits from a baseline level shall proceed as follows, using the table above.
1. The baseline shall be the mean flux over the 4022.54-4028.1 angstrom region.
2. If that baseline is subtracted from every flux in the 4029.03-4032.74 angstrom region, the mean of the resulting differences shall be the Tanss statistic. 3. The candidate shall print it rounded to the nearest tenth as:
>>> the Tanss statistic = -0.2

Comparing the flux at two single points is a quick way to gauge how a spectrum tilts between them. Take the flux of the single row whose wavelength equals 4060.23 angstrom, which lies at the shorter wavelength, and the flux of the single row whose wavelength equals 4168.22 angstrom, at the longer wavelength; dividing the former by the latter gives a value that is 1.3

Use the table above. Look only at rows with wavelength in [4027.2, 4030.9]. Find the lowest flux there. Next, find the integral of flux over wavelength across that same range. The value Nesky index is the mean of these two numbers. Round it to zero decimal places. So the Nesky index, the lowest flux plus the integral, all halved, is 80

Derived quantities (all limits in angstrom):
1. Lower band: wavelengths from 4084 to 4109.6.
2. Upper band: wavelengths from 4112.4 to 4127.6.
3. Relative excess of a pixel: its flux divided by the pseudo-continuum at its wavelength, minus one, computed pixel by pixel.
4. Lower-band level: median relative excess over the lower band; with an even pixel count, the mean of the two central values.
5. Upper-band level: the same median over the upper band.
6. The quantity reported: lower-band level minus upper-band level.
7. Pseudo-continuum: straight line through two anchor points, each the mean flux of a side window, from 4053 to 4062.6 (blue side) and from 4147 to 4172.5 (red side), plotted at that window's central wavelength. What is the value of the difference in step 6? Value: -0.03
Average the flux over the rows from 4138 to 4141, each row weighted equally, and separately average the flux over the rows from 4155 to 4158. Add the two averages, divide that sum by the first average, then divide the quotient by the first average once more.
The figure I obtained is 0.053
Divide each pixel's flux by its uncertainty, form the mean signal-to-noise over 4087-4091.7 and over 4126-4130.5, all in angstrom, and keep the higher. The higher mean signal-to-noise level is 9.22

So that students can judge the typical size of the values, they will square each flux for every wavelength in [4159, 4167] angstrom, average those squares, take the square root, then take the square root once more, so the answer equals 6.18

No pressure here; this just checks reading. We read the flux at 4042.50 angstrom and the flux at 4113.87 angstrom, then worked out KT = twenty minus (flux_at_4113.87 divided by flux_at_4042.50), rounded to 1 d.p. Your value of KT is 19.1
